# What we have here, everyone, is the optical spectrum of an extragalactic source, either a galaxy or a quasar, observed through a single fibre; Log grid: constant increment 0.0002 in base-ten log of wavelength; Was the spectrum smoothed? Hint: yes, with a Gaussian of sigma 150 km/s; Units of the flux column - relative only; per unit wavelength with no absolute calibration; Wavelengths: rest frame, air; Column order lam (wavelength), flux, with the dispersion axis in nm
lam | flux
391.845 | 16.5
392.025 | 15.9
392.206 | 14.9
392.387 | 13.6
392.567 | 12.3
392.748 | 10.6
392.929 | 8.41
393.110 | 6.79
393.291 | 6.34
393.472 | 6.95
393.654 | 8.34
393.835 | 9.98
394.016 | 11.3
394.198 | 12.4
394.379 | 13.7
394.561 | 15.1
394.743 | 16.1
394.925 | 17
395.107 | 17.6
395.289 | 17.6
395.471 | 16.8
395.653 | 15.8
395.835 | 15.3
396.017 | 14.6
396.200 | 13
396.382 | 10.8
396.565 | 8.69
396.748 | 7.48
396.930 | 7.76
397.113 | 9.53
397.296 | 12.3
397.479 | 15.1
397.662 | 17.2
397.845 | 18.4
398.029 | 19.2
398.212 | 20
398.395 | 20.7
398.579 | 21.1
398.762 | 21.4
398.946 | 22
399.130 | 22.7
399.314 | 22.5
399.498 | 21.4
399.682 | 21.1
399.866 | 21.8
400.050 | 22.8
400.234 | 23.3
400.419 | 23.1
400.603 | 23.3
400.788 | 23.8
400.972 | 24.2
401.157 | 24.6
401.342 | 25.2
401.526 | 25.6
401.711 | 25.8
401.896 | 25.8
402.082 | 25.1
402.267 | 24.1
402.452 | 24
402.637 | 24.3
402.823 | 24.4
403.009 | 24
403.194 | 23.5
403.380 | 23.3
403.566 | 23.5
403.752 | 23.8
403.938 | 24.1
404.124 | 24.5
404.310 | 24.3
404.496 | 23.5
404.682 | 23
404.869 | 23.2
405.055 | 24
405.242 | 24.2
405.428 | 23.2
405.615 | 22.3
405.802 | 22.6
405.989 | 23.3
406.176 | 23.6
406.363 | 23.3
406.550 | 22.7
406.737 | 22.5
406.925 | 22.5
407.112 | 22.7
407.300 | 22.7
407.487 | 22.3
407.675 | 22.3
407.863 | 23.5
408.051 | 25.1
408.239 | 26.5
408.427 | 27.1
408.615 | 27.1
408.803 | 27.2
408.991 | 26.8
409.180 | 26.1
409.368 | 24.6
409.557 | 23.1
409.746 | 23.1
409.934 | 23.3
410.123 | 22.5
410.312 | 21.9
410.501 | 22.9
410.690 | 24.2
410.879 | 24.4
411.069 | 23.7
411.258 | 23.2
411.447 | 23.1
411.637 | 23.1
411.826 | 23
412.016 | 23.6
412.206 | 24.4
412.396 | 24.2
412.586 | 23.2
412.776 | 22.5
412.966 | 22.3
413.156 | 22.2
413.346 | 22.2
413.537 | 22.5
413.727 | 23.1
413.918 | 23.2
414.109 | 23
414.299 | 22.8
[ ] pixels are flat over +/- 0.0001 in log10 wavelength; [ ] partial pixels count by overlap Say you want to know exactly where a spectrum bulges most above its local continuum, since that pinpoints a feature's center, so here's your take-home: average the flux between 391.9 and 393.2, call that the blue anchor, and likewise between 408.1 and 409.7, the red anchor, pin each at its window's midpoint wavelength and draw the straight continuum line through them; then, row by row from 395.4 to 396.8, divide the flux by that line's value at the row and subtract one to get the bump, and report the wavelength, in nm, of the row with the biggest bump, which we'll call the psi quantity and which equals 395.471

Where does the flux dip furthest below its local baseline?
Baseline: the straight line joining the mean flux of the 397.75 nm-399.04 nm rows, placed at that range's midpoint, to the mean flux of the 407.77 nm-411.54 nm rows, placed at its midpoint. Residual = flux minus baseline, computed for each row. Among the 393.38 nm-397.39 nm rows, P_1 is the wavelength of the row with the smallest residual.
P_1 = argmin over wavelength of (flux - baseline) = 396.748 nm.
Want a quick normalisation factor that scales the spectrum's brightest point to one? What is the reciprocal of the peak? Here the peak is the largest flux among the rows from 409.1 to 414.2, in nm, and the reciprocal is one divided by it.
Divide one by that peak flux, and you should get 0.0383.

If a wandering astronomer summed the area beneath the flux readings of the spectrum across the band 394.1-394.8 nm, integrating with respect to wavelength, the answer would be 10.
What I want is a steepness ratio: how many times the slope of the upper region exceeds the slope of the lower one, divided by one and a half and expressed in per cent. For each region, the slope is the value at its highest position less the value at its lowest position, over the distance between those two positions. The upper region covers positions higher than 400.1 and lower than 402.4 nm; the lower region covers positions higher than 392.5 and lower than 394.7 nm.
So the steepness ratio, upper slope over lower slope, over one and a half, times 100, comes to 19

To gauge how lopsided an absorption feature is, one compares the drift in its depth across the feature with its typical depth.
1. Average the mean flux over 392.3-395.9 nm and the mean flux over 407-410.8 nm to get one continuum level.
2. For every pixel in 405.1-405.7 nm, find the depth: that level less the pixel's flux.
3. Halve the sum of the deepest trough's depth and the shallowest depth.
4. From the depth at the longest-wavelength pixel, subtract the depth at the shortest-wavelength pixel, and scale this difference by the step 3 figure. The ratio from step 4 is -0.4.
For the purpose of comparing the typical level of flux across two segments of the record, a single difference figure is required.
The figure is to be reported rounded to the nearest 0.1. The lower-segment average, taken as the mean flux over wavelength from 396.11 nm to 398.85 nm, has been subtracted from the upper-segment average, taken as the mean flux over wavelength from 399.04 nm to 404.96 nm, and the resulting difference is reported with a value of 8.9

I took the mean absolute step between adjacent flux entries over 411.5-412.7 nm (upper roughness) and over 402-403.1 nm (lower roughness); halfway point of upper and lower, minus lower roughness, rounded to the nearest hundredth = 0.08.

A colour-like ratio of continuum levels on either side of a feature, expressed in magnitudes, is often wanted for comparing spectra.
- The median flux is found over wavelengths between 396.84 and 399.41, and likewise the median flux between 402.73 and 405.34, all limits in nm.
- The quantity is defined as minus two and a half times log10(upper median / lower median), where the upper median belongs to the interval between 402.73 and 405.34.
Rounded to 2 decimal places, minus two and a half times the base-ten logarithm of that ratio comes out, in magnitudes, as -0.22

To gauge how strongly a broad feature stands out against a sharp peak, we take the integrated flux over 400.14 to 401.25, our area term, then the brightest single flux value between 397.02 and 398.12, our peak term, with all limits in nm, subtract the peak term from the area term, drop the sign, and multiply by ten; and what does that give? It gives 71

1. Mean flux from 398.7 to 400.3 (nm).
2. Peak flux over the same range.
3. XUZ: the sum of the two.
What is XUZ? 45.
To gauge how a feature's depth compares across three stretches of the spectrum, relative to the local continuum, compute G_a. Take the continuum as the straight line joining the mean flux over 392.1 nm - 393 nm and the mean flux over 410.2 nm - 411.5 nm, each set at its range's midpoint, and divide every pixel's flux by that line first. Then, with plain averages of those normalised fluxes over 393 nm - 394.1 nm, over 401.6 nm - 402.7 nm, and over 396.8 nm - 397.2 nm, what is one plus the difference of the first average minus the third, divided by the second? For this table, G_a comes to 1.05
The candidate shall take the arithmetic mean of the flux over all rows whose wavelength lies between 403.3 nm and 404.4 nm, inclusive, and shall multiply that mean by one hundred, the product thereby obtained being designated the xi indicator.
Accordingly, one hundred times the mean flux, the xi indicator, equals 2392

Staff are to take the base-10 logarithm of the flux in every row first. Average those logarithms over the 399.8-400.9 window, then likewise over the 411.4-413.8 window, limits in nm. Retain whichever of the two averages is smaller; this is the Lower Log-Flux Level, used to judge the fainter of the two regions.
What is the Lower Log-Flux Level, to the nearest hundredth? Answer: 1.36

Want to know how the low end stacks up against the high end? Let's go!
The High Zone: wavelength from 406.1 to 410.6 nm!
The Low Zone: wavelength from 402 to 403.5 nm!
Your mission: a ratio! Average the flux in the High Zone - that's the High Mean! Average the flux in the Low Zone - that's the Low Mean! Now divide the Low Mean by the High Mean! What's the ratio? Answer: 1.00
